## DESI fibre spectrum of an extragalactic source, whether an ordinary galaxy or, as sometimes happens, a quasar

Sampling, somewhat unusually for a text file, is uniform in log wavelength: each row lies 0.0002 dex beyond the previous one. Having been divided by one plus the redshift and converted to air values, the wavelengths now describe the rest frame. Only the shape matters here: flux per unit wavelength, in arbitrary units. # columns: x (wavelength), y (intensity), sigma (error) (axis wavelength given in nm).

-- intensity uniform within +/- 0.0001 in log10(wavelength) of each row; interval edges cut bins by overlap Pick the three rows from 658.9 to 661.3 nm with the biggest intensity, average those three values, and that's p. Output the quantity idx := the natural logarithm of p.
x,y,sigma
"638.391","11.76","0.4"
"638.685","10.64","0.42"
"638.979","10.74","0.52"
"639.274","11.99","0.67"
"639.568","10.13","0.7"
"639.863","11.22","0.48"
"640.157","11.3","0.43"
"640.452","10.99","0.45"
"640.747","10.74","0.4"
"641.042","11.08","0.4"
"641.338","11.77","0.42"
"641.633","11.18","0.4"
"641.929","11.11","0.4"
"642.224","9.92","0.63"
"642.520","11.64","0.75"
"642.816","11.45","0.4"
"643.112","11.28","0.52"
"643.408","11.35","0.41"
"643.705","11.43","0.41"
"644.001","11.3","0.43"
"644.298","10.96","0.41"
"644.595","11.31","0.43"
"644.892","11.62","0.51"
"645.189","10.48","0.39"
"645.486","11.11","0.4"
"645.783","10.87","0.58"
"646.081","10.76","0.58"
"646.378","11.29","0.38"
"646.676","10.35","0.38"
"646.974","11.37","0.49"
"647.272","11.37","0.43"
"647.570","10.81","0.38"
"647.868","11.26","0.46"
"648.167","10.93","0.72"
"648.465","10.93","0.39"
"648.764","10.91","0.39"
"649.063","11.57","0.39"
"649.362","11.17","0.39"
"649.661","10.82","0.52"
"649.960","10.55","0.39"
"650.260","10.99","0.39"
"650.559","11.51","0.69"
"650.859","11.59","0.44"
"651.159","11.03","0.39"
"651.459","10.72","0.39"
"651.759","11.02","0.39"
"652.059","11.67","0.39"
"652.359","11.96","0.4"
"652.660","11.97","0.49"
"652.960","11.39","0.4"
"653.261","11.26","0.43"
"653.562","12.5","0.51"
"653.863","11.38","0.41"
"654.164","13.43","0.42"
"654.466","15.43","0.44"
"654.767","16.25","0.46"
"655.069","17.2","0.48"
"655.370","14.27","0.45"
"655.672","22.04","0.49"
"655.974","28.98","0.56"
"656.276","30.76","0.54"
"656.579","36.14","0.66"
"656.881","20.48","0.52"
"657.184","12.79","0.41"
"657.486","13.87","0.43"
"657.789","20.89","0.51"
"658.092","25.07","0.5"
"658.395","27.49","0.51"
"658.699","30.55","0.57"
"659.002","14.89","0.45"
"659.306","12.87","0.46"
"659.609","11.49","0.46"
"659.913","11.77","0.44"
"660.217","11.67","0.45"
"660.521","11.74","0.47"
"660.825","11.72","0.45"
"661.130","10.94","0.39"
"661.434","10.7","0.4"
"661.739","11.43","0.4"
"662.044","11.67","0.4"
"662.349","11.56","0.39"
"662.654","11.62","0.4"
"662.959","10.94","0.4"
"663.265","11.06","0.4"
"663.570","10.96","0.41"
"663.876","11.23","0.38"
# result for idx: 2.58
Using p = 13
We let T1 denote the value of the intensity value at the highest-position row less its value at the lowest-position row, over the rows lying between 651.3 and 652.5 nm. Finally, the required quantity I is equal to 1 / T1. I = 1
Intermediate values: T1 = 1.2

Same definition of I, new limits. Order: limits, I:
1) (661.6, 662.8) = 5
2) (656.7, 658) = 2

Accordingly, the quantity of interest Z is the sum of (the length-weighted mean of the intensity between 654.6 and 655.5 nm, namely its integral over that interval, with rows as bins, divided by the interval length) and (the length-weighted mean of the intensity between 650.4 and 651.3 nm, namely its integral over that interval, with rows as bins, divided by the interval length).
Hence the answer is 27.3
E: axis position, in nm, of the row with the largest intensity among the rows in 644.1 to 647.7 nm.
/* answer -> 644.892 nm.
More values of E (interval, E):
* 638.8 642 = 639.274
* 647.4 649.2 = 649.063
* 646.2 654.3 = 654.164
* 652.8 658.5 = 656.579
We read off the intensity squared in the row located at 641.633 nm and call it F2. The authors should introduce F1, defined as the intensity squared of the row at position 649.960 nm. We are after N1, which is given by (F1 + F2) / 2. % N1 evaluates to 118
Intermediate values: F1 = 111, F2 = 125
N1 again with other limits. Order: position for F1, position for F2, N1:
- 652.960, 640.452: 125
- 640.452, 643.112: 124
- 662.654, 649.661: 126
